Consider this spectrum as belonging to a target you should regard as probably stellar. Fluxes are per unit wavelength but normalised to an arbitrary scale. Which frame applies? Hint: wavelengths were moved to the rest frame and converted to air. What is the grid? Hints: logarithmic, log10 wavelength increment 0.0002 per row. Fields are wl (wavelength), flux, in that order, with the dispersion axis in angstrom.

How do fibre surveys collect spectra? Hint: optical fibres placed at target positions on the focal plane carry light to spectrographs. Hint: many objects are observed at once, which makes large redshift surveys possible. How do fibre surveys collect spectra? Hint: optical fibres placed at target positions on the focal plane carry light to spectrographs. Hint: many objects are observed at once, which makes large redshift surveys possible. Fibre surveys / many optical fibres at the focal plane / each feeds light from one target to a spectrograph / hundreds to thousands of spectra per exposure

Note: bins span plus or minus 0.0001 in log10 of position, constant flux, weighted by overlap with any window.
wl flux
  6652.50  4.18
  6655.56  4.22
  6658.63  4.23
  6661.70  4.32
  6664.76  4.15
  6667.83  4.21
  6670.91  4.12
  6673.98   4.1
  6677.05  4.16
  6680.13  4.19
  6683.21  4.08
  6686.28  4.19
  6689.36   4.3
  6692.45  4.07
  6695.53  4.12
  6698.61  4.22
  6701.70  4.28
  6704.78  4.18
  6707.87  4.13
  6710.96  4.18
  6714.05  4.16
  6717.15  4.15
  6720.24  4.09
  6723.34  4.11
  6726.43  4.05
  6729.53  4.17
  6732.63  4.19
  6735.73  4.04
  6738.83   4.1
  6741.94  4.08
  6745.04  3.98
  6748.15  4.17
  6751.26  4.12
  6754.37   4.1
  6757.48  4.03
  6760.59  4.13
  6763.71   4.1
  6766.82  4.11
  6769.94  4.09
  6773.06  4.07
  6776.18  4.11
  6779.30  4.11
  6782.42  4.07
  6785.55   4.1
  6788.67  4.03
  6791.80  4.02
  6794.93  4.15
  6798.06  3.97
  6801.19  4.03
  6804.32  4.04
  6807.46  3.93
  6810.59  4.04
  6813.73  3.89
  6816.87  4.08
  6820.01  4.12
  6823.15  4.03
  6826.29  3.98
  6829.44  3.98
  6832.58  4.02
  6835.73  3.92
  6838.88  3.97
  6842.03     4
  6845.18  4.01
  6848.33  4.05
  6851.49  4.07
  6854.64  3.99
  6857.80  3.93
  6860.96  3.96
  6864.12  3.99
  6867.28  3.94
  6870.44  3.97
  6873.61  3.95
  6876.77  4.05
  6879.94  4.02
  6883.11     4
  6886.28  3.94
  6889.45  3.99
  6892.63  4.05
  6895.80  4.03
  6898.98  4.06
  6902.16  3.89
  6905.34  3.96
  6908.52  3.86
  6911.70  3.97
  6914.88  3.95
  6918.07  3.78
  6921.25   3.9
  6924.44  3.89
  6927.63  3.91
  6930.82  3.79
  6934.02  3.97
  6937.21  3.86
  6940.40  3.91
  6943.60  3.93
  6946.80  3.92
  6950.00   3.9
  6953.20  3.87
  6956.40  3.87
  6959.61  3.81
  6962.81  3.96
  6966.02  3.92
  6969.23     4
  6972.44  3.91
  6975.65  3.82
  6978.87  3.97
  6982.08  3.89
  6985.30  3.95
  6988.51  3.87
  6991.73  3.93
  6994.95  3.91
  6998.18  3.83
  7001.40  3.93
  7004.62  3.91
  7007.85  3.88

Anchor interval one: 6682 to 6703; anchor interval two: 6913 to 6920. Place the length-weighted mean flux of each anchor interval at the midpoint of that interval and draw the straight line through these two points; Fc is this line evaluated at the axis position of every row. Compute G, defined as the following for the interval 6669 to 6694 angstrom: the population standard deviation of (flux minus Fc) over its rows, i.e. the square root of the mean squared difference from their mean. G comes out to 0.074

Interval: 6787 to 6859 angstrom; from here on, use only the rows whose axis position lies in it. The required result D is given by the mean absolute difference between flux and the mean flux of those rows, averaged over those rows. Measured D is 0.048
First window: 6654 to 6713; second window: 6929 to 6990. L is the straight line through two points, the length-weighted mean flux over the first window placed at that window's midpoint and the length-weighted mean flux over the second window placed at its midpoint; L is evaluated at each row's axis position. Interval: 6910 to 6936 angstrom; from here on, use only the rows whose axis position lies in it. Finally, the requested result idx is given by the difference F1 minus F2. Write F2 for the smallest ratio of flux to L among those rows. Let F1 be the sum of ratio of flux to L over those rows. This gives 6.953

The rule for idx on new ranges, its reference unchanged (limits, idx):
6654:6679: 7.002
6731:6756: 6.989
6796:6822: 6.957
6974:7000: 7.064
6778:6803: 6.997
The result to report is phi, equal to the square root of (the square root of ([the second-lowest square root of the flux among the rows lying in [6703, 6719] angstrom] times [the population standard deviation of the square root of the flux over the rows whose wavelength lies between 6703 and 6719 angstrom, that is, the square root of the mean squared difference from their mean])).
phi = 0.312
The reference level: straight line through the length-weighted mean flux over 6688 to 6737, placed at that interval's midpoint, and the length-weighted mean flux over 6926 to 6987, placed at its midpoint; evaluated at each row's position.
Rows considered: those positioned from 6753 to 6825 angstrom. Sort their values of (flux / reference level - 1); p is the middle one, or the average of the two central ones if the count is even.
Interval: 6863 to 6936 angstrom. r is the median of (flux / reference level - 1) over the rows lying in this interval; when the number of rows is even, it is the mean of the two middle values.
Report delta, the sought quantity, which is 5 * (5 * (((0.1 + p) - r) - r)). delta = 2.54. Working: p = -0.0023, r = -0.002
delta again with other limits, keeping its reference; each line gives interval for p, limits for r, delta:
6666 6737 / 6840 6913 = 2.60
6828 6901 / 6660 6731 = 2.41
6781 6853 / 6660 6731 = 2.36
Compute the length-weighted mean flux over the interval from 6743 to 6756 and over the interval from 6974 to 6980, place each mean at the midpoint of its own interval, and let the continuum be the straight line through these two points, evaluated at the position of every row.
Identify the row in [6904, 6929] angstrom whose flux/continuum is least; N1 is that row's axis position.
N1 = 6918.07 angstrom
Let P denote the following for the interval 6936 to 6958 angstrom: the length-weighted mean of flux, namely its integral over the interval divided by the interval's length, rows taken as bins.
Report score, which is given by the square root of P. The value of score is 1.97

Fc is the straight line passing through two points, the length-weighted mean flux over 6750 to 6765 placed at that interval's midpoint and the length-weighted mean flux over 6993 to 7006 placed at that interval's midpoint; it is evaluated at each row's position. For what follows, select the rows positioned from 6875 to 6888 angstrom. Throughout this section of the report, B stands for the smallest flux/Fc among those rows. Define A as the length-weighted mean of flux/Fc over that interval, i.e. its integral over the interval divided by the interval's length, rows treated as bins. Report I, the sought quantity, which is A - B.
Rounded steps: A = 1.00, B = 0.988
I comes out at 0.015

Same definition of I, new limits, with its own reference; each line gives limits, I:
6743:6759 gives 0.026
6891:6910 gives 0.027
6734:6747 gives 0.018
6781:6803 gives 0.019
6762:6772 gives 0.001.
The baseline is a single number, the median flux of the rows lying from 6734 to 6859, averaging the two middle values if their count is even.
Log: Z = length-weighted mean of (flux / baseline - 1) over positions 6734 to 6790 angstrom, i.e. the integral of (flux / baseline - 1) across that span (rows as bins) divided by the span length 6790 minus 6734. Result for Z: 0.011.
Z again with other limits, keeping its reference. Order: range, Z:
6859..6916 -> -0.016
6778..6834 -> -0.002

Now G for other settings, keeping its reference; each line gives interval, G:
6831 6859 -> 0.049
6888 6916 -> 0.059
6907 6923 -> 0.067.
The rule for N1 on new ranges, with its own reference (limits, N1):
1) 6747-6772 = 6757.48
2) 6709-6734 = 6726.43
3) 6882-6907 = 6902.16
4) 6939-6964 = 6959.61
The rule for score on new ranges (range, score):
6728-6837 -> 2.01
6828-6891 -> 2.00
